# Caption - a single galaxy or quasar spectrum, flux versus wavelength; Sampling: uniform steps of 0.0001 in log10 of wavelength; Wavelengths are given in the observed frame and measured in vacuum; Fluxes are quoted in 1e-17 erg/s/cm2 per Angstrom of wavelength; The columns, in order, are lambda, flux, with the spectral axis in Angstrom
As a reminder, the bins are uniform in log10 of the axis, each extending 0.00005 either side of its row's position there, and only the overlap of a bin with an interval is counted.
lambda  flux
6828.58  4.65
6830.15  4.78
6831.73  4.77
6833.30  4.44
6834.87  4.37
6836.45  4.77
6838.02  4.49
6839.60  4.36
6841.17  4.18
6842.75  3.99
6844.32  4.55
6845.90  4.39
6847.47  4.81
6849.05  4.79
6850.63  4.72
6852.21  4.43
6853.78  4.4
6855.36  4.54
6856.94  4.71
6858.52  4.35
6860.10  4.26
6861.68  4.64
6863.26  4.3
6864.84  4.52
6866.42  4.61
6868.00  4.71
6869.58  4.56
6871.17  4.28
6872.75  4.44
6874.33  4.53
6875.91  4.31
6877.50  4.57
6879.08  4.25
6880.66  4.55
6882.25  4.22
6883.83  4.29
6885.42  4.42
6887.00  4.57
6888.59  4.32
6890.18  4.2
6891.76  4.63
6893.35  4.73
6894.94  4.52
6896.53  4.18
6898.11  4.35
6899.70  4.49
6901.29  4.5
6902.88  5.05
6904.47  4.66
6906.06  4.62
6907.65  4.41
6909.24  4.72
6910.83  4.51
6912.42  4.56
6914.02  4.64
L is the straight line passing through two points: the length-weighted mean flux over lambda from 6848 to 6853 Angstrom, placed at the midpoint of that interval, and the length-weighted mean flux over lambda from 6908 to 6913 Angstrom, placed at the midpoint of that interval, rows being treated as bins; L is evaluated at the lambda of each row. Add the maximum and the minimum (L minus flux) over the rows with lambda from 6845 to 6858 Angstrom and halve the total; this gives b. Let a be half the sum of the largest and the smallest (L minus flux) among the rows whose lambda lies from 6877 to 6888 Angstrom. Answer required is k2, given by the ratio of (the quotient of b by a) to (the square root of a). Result 1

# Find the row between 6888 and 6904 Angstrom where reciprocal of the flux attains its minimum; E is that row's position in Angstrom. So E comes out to 6902.88 Angstrom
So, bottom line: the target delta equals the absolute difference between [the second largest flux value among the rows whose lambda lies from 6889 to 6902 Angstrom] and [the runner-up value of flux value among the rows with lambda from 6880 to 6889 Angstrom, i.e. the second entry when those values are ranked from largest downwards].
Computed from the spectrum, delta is 0.08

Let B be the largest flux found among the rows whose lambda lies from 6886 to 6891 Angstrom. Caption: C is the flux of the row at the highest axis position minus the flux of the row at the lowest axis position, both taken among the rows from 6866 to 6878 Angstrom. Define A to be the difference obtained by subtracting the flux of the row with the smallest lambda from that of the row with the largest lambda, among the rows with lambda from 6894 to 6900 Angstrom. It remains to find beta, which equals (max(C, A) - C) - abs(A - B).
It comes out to -4.6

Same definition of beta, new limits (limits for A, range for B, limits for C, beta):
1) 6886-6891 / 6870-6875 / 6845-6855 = -4.9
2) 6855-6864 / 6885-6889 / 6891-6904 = -4.8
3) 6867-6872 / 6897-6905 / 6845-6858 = -5.5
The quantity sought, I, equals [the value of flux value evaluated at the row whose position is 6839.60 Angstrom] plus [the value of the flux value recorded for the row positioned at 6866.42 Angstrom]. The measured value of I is 8.970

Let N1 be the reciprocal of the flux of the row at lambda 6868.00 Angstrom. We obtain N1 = 0.212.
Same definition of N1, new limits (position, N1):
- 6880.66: 0.220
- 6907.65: 0.227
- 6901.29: 0.222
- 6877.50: 0.219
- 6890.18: 0.238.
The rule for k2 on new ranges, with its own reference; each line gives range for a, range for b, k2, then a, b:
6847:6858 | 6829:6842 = 18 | 0.05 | 0.192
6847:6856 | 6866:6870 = 0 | 0.05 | -0.002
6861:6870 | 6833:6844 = 6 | 0.13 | 0.287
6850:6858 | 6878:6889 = 8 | 0.09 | 0.220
